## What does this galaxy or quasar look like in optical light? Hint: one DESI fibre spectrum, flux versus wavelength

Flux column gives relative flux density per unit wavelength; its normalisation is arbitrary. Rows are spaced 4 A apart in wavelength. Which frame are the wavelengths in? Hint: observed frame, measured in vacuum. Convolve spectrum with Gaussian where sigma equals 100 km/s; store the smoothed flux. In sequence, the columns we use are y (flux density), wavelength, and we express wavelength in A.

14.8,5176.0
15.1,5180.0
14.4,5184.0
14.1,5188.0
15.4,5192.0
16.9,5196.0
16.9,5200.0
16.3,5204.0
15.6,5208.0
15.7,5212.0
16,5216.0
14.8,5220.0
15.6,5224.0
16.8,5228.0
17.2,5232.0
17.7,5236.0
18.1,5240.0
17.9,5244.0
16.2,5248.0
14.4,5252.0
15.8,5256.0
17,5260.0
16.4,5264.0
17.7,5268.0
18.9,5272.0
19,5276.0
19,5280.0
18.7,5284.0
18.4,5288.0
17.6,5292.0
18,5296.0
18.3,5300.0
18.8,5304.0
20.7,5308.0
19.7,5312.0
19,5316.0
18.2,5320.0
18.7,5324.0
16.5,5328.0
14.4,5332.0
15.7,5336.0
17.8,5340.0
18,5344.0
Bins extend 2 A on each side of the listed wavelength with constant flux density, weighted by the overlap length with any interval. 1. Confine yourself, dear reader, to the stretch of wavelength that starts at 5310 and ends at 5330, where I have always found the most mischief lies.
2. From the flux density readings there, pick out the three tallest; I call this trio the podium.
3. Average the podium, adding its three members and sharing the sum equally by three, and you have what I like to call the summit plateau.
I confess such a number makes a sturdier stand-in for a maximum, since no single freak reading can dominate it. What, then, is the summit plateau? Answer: 19.1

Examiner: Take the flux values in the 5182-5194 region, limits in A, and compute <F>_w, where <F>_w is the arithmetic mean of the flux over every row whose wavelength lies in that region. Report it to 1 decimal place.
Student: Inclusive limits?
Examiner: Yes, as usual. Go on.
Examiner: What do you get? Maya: 14.6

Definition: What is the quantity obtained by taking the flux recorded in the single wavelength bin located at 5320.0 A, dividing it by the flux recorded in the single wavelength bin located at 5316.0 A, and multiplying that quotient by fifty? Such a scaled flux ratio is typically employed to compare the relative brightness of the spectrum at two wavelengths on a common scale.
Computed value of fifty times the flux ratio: 48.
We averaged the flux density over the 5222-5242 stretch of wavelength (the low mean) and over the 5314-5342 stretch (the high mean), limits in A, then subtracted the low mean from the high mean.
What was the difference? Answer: 0.1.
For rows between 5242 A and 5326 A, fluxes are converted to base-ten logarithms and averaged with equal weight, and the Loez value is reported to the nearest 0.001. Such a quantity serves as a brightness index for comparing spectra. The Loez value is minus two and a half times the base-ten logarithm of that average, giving -0.246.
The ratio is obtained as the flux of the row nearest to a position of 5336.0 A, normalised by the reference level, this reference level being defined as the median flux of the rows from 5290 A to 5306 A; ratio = 0.87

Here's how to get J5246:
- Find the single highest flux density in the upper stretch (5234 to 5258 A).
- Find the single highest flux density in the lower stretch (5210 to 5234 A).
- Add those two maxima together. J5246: 35.3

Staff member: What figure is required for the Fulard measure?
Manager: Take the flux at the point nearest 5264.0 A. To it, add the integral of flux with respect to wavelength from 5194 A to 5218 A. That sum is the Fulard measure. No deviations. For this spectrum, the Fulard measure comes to 406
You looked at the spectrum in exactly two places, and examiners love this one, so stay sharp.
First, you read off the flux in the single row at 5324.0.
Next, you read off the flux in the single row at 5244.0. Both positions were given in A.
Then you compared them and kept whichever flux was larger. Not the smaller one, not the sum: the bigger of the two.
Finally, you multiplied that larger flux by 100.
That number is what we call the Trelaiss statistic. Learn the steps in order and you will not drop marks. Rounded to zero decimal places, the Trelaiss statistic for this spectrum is 1870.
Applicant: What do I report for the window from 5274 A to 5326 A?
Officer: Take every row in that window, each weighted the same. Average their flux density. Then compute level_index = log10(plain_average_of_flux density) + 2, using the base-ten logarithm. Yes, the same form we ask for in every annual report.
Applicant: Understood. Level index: 3.27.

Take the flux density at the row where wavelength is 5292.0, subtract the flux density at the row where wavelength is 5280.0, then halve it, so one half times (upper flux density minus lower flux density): -0.7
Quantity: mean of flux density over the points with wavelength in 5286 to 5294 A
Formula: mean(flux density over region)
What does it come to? 18.0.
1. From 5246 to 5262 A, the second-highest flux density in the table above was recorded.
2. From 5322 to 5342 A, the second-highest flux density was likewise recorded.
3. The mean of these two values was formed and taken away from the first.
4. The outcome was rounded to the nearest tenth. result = -0.8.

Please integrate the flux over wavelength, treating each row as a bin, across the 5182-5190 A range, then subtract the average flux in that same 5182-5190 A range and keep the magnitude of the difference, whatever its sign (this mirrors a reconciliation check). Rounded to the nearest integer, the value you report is 100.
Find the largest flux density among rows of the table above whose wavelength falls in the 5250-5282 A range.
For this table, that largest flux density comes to 19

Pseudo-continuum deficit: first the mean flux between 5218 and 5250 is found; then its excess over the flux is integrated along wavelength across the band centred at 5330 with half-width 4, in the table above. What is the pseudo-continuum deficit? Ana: 11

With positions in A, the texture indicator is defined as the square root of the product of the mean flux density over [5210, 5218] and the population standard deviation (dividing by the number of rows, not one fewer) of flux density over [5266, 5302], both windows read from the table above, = 2.8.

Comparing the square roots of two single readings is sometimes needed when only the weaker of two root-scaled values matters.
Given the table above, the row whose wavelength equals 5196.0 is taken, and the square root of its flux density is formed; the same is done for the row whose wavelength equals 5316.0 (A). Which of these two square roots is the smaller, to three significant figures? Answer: 4.11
